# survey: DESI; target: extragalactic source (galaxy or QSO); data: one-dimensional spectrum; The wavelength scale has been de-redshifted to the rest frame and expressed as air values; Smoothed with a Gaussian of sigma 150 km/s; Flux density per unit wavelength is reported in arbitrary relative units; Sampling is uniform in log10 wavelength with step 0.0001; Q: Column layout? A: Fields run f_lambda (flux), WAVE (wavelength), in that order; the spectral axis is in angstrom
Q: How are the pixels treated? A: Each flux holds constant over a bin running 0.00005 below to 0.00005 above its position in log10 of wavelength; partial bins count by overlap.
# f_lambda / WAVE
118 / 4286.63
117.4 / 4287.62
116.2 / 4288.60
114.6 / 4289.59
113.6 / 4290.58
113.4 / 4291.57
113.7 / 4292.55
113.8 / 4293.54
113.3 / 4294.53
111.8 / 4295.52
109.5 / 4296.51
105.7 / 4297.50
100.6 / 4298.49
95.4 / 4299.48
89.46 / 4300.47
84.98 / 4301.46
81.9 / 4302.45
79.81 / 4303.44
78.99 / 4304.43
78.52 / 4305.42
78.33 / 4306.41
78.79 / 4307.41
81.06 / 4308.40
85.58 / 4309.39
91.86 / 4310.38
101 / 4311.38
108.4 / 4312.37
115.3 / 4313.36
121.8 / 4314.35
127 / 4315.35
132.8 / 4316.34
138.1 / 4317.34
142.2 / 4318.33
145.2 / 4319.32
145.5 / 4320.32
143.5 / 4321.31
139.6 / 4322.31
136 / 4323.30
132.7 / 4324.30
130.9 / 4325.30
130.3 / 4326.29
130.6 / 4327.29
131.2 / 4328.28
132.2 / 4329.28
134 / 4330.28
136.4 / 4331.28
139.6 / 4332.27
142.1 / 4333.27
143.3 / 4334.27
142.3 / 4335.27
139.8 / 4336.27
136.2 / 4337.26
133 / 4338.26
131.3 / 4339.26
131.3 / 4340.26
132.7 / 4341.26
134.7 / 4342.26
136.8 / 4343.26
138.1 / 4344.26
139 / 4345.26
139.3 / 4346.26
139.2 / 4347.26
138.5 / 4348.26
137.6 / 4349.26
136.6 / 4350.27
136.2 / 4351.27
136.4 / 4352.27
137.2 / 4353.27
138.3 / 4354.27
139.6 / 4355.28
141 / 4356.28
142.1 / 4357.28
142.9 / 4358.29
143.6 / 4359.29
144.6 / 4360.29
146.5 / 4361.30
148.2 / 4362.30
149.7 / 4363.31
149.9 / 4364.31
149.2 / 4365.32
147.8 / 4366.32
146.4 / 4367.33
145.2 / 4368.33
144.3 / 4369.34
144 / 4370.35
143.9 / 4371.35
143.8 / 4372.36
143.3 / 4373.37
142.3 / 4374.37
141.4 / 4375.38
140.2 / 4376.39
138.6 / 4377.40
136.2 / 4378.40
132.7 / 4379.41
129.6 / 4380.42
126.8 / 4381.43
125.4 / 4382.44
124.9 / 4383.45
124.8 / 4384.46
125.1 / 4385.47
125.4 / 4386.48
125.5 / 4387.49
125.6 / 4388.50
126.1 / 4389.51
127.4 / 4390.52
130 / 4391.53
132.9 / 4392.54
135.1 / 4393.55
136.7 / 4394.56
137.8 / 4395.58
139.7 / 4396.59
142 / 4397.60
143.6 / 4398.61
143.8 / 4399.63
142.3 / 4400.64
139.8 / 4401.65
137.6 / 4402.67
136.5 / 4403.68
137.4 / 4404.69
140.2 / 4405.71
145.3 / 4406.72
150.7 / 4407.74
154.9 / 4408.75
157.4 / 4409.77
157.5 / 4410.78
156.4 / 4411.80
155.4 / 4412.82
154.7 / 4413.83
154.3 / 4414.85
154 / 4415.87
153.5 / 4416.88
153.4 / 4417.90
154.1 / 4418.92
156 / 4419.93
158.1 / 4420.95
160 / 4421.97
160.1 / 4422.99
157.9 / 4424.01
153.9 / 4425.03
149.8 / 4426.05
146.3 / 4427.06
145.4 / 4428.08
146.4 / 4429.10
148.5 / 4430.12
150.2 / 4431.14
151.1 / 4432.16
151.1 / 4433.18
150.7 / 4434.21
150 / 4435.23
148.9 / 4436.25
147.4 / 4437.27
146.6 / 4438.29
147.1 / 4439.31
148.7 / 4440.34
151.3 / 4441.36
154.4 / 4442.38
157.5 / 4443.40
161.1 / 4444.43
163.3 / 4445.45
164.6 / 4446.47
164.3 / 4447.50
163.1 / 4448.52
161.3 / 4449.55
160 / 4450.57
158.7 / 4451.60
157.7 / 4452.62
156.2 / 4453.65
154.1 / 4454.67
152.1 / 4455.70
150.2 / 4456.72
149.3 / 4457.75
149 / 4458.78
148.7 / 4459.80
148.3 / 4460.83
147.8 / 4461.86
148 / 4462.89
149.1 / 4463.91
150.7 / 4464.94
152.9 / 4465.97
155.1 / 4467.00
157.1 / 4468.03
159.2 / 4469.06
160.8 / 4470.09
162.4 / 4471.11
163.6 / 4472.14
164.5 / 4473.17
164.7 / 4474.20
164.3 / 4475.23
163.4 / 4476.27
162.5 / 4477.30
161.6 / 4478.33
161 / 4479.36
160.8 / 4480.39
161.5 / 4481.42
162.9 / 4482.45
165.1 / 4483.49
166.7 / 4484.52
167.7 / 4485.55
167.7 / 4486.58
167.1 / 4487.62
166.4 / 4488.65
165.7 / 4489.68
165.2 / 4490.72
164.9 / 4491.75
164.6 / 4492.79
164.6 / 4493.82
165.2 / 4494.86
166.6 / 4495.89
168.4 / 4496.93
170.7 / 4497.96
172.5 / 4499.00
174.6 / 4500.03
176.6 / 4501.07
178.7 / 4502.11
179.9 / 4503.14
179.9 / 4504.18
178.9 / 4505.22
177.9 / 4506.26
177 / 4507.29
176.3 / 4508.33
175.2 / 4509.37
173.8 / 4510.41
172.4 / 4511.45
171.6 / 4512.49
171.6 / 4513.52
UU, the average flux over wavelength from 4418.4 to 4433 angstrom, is 153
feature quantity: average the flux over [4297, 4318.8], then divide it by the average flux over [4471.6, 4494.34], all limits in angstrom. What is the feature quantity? 0.61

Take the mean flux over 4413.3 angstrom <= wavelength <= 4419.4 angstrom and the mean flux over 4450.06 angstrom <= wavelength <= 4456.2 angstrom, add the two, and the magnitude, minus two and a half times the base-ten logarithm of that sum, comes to -6.23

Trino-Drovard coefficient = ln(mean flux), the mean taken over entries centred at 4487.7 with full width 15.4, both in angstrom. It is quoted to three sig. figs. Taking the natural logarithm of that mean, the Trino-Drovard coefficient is 5.11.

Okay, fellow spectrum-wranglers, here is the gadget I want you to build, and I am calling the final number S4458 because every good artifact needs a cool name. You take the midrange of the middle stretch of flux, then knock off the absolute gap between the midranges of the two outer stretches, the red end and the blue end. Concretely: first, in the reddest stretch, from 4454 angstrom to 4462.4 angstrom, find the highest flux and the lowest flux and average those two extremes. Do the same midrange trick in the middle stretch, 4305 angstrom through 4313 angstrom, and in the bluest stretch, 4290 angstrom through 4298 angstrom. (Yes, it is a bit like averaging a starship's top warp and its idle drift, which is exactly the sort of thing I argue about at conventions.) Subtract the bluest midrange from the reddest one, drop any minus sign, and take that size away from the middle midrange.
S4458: 52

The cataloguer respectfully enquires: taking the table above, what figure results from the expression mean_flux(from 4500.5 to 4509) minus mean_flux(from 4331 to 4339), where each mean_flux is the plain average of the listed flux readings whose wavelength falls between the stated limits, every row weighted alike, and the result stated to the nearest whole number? 39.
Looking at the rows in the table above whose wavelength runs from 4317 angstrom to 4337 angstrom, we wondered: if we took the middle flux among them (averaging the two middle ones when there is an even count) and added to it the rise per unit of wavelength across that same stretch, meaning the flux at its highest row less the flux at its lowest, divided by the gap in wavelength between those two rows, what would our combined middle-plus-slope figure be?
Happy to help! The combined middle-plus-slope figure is 139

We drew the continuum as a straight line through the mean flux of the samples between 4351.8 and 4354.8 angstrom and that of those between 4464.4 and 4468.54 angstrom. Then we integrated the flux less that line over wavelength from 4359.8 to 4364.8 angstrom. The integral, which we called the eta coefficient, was 46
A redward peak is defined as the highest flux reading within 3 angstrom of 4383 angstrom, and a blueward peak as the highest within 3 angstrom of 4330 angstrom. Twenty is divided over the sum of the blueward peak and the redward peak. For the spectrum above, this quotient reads 0.0743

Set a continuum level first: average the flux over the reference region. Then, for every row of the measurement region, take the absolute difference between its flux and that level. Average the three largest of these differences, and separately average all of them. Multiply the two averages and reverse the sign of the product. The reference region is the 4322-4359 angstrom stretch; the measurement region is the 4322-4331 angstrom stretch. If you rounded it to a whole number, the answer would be -26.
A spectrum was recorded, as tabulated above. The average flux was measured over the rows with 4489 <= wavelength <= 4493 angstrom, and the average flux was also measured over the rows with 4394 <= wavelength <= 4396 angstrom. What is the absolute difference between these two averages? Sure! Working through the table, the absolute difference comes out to 28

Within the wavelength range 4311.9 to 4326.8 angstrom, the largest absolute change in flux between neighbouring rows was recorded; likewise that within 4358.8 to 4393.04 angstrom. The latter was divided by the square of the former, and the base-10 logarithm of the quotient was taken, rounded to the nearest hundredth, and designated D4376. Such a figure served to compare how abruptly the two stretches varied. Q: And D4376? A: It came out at -1.13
